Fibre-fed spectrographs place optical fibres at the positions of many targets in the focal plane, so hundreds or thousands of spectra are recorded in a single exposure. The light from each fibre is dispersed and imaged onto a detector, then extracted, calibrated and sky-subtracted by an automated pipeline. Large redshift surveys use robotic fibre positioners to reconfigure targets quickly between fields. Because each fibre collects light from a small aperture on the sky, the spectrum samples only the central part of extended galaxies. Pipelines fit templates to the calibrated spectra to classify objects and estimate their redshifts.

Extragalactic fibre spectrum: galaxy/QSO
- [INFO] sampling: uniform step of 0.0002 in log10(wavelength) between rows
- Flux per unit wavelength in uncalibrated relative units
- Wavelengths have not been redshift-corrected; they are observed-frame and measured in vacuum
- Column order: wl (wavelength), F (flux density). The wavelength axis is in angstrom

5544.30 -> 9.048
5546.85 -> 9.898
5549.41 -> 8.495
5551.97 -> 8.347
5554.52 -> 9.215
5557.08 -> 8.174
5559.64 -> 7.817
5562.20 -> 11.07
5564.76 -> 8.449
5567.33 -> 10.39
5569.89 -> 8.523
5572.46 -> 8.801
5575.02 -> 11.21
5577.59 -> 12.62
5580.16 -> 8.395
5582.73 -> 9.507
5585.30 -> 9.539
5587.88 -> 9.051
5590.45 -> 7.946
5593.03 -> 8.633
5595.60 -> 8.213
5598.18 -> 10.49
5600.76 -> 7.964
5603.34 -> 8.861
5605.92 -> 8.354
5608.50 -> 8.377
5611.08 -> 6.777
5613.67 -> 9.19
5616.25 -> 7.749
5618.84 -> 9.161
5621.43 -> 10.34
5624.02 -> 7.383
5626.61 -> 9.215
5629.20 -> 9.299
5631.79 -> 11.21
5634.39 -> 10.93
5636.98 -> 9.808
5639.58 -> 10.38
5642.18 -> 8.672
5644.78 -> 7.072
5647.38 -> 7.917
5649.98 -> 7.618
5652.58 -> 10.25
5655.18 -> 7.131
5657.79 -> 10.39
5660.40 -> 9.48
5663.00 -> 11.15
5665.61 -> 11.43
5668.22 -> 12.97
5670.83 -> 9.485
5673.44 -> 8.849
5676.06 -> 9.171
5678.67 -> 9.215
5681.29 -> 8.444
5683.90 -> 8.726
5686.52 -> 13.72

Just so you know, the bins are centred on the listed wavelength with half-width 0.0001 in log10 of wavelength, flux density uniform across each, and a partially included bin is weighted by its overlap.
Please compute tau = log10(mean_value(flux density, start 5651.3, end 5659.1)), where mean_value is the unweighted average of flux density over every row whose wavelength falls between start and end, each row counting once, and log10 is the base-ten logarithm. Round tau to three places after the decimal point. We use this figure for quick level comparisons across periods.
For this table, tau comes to 0.966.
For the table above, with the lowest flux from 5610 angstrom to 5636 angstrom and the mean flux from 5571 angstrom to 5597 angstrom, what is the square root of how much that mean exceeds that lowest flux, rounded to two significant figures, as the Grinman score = 1.6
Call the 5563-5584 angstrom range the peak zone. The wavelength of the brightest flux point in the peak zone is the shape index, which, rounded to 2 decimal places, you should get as 5577.59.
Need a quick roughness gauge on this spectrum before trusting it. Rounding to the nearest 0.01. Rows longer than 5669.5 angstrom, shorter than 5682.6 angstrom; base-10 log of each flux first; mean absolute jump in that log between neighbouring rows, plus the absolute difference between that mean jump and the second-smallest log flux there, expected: 0.95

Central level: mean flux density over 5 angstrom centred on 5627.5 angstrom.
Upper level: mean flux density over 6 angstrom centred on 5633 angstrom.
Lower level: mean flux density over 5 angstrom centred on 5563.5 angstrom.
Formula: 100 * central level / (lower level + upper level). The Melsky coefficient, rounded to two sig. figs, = 44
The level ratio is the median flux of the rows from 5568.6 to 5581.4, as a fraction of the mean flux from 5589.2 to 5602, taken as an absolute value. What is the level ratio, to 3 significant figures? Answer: 1.02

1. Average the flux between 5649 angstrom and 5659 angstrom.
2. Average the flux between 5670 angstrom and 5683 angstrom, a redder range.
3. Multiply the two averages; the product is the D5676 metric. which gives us 79.9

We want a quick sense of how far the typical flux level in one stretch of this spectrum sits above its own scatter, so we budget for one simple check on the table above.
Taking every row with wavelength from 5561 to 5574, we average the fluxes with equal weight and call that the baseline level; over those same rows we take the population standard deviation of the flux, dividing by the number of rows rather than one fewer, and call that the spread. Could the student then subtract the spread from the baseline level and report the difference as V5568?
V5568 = 8.4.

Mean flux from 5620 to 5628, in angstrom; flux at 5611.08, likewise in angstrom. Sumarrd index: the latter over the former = 0.75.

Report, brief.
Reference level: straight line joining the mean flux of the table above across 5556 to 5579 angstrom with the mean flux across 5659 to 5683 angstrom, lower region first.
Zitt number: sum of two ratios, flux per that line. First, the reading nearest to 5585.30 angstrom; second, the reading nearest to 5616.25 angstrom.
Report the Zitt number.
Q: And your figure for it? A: 1.77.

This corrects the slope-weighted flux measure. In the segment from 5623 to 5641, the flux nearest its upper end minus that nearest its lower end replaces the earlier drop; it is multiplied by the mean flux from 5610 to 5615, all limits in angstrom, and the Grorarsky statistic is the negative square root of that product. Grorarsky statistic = -4.9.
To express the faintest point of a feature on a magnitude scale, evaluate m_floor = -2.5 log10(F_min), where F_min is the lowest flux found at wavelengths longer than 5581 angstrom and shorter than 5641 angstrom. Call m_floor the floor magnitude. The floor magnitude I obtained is -2.08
